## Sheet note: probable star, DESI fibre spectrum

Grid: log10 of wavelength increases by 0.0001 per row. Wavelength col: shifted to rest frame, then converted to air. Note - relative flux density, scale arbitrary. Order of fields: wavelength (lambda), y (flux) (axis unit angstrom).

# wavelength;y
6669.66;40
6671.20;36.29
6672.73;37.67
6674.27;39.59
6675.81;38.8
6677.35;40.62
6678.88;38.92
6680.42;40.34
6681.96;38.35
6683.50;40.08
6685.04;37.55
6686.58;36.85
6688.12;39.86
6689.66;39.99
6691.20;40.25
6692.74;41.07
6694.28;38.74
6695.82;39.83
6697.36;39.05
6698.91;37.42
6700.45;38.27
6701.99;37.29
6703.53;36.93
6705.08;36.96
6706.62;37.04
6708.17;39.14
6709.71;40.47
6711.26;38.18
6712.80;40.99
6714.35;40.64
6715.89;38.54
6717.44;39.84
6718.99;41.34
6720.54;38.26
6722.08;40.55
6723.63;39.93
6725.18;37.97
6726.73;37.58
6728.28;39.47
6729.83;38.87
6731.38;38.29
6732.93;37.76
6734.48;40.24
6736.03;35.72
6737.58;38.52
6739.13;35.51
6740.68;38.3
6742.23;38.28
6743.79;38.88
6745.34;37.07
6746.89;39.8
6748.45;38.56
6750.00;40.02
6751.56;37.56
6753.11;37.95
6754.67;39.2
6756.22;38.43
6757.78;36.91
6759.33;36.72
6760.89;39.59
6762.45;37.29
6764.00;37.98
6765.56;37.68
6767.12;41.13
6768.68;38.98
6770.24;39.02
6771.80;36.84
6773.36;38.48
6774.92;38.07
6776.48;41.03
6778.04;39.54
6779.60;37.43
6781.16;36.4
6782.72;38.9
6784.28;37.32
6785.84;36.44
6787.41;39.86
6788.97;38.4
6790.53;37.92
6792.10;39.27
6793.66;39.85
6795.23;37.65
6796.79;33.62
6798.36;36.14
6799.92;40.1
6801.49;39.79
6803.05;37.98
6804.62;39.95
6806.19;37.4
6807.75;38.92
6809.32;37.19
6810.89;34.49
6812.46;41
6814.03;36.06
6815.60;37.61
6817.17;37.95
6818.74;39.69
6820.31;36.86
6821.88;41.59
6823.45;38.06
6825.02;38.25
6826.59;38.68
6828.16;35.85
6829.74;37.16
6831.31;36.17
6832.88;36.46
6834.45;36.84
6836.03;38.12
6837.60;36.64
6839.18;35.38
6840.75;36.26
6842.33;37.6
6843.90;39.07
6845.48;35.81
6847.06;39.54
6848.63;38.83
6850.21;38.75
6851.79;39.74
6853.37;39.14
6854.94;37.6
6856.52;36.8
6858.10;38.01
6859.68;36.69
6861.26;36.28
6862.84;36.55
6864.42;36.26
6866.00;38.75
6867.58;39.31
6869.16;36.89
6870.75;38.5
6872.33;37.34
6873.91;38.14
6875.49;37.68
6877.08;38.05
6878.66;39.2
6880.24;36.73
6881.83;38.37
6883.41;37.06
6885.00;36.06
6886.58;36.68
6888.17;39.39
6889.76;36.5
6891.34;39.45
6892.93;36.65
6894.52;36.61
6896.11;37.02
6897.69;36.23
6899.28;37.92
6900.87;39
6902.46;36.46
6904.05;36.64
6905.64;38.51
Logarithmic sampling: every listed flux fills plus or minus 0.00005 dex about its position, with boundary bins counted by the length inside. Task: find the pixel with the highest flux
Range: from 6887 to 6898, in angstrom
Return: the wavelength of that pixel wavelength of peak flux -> 6891.34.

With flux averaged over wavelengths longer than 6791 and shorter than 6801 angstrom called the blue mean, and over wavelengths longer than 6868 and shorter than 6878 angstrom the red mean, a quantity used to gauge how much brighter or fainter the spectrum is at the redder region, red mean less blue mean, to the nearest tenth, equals 0.0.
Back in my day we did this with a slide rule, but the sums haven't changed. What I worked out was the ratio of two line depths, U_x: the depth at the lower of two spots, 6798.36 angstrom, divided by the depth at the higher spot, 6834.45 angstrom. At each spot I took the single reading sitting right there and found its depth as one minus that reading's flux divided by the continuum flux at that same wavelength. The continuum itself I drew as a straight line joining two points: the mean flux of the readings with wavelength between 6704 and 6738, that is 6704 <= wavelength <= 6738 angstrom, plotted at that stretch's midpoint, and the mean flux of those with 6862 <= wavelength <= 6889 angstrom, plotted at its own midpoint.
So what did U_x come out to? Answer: 1.8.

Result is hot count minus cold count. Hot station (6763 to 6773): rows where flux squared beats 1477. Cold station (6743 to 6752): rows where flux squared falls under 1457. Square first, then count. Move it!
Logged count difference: 1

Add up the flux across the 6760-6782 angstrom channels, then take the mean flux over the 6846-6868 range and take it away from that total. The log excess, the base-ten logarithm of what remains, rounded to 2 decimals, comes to 2.70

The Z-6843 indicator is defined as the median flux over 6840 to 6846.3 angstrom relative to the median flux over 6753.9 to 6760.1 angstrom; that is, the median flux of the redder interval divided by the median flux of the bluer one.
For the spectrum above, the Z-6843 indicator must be 0.980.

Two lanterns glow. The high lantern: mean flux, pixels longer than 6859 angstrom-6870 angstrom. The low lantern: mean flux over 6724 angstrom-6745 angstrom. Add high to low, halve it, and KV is 37.7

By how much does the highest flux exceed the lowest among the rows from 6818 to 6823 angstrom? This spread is 4.7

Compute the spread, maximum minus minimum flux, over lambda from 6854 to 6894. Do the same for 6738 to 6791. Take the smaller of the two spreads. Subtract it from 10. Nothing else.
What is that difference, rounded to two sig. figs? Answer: 6.6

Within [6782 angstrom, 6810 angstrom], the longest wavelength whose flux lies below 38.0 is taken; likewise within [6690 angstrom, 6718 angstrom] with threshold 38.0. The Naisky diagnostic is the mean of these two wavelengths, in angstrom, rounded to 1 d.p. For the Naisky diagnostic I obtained 6758.0 angstrom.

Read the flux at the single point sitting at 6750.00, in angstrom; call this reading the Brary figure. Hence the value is 40.02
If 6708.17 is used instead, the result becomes 39.14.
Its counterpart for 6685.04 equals 37.55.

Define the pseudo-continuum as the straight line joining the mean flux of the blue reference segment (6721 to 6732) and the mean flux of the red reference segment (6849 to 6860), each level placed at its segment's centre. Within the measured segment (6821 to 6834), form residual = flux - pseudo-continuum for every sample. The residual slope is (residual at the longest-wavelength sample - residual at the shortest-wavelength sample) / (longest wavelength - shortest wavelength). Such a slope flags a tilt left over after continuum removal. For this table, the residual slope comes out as -0.46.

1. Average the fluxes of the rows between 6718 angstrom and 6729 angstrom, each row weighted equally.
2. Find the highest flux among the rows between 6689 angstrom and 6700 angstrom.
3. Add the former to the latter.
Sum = 80.4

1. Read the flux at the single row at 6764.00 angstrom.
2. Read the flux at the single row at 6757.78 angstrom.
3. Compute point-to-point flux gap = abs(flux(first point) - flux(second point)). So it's 1.1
